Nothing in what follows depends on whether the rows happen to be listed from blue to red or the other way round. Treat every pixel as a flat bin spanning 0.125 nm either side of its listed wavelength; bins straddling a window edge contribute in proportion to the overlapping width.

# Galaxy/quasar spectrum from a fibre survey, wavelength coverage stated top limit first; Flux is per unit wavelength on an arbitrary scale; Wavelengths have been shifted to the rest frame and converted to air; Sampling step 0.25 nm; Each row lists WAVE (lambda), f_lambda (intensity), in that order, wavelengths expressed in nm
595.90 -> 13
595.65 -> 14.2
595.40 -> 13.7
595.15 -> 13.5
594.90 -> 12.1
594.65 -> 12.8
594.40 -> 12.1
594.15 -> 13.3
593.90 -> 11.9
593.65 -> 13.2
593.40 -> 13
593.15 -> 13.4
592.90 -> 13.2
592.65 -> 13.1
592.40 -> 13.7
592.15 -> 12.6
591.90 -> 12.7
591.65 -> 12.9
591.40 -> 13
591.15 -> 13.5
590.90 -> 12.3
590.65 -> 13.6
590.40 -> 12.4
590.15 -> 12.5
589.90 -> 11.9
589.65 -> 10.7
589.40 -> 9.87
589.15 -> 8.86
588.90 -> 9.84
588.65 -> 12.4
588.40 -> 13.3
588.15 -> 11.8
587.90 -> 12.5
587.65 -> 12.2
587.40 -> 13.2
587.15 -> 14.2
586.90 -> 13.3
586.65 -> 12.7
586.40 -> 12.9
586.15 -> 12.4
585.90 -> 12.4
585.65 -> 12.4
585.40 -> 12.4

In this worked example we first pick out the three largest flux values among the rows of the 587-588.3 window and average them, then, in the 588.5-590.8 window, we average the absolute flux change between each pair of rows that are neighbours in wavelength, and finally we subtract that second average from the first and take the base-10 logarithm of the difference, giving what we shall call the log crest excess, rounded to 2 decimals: 1.09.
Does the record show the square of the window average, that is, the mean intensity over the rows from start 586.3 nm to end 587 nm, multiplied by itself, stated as 168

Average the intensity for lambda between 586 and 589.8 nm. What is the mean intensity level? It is 12.0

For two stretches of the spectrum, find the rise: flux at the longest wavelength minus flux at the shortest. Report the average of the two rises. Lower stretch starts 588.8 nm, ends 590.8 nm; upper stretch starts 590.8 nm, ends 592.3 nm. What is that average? 2.0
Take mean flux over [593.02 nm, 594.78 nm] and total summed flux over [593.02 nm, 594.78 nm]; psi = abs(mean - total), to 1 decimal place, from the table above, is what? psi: 76.9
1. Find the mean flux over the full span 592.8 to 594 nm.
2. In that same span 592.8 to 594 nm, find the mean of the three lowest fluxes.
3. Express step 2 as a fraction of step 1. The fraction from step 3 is 0.98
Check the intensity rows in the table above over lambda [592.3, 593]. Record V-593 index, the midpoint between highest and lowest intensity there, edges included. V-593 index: 13.4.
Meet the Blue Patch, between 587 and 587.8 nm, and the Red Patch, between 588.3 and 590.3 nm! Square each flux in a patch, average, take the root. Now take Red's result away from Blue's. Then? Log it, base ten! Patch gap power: 0.29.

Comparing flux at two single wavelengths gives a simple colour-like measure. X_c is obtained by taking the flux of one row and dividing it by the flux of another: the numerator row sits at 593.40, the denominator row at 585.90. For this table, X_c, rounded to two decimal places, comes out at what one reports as 1.05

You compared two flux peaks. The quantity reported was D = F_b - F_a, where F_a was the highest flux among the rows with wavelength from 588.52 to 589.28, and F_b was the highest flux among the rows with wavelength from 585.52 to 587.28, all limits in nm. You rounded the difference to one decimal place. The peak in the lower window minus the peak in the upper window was 1.8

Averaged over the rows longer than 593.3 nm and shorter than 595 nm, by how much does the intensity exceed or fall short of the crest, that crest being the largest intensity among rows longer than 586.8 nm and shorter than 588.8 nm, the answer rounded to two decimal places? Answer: -1.57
